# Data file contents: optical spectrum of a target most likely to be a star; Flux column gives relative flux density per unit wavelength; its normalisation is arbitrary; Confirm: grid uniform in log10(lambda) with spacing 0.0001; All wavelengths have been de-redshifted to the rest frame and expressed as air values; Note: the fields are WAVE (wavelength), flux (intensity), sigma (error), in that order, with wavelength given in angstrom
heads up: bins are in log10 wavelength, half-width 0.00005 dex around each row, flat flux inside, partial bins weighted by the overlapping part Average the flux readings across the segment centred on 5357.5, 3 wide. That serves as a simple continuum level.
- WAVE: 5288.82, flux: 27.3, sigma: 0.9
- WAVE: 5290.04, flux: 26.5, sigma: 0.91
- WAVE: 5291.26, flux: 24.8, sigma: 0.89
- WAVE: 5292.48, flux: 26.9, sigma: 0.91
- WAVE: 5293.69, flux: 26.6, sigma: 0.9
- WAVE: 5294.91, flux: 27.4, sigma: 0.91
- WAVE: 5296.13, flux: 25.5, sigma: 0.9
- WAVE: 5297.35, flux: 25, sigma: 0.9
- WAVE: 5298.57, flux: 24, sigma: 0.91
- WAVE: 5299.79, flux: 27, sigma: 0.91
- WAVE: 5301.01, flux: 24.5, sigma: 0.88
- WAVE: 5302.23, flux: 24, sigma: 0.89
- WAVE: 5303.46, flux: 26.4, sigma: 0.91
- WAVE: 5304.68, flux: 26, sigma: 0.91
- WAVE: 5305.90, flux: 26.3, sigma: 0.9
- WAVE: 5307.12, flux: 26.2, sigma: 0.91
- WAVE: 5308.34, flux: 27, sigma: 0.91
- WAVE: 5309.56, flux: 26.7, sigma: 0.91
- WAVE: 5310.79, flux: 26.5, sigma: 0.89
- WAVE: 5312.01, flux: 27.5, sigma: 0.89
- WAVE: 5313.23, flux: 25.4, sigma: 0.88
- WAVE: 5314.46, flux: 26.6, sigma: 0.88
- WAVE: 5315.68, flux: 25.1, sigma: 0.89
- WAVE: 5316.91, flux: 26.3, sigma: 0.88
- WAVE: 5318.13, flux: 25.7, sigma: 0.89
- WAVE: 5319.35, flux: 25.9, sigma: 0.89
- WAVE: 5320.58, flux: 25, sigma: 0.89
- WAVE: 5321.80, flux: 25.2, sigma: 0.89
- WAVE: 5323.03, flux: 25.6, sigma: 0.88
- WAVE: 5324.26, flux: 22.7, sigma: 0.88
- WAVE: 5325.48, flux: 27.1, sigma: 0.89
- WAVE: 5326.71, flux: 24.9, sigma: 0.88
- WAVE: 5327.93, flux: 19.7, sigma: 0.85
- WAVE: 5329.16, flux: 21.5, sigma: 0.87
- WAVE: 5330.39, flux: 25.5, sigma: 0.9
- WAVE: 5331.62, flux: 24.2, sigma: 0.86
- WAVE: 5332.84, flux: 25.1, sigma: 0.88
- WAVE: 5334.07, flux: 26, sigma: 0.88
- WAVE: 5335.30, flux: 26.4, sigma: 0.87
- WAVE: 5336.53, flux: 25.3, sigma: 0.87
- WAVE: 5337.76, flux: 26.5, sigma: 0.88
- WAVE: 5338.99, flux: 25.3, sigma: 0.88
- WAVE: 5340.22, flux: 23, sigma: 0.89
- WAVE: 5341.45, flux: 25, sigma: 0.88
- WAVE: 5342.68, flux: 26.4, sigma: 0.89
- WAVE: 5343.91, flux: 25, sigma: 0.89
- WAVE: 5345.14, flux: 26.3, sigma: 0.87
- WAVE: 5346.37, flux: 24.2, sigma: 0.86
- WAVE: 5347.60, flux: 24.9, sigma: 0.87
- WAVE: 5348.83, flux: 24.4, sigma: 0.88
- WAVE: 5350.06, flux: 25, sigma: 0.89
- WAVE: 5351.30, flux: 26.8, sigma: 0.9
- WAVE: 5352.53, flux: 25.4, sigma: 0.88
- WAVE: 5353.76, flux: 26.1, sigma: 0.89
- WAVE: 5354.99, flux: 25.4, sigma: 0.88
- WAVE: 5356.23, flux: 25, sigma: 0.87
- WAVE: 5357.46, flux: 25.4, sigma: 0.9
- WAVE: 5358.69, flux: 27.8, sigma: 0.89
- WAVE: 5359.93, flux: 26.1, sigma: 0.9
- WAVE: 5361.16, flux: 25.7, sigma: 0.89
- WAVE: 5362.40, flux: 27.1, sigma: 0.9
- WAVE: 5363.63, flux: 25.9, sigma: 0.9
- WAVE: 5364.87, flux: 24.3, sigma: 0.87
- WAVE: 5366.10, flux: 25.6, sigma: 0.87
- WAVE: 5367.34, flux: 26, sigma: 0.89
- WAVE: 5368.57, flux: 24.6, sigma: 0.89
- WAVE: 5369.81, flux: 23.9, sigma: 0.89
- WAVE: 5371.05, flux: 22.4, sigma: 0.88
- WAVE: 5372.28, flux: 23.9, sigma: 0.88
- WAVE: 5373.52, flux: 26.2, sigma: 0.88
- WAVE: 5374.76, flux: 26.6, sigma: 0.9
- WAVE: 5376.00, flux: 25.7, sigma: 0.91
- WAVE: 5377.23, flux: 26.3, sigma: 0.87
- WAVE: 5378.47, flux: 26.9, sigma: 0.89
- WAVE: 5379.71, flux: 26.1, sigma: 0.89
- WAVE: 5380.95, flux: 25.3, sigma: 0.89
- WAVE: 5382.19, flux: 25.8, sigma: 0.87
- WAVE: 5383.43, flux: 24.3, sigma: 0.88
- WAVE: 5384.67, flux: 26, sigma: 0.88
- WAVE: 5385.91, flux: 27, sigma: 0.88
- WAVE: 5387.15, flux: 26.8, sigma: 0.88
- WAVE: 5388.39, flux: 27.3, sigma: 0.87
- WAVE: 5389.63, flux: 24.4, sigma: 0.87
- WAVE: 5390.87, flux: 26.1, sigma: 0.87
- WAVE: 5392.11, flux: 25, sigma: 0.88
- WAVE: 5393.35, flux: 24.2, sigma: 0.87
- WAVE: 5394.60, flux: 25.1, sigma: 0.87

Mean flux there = 26.1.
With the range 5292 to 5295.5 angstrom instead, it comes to 27.0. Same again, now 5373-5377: 26.2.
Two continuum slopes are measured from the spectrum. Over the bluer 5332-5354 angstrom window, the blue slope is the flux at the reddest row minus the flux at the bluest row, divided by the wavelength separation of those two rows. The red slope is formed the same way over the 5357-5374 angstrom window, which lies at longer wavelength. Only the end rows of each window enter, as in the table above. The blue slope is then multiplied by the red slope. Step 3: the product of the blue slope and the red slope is 0.0024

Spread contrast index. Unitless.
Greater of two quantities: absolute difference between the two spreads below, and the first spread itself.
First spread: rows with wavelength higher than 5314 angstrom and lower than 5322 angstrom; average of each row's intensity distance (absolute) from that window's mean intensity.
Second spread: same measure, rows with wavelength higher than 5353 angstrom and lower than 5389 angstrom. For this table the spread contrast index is 0.50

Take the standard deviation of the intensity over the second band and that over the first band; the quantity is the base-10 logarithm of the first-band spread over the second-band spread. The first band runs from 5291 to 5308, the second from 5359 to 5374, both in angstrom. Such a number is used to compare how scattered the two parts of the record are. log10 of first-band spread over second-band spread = -0.07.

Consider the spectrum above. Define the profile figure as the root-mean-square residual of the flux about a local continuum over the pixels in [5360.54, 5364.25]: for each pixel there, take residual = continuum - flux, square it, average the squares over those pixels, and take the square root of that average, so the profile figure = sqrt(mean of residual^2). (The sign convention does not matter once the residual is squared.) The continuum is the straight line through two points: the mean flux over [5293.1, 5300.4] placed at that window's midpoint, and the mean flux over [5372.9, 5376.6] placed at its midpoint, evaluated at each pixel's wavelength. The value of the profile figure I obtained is 0.63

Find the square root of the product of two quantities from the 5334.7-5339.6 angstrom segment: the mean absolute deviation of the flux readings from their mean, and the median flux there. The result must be 3.86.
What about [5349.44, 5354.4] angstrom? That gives 4.01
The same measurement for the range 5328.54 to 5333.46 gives 5.63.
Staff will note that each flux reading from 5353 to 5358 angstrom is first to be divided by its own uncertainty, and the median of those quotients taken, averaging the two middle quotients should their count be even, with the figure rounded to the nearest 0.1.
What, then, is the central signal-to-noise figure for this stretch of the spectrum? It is 28.8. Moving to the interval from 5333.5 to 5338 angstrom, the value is 29.8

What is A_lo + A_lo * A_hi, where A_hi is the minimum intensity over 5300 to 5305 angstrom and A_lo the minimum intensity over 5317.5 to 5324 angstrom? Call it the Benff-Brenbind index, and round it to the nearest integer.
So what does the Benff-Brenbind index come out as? 625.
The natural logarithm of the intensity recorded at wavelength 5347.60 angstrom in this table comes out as 3.21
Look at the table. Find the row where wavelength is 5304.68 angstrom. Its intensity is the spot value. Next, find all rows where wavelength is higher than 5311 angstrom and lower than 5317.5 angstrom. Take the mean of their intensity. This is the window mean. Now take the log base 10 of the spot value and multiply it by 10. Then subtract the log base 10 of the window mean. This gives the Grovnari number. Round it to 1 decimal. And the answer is 12.7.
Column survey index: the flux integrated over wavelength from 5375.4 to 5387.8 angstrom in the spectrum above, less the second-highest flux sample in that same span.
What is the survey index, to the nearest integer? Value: 296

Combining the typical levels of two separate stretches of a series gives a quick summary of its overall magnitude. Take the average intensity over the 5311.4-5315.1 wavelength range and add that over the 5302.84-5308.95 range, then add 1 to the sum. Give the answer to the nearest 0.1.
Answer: 53.9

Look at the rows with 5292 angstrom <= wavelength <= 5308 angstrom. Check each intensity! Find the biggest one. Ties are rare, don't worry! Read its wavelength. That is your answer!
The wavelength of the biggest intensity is 5294.91 angstrom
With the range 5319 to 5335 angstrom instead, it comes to 5325.48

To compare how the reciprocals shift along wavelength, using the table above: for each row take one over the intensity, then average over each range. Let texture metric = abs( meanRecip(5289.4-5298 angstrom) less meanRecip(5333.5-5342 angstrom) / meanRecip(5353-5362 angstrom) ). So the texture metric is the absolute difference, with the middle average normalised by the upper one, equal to 0.99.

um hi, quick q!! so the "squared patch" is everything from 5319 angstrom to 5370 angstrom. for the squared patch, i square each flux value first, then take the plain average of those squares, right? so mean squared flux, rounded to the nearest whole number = 636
